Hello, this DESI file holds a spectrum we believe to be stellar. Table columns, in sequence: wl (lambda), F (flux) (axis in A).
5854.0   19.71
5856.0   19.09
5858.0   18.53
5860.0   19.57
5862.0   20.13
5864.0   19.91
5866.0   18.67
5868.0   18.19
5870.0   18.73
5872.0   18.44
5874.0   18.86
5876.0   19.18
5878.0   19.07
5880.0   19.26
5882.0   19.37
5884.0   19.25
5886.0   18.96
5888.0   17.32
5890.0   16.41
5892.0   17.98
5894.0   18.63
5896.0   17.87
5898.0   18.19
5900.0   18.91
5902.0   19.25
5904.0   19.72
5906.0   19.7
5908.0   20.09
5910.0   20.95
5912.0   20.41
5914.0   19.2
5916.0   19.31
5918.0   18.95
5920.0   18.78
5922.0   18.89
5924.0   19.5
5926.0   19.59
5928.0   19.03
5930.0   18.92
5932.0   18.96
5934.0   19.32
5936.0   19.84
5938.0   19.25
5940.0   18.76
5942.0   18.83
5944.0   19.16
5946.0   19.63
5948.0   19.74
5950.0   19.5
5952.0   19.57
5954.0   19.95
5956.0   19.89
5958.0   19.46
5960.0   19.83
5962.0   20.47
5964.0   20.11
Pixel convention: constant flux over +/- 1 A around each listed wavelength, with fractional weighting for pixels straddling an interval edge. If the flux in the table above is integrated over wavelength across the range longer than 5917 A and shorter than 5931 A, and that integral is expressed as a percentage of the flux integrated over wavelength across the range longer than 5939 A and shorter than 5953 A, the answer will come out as 99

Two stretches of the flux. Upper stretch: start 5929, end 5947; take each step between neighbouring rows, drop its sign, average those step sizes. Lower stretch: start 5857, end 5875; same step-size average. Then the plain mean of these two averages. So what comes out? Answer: 0.48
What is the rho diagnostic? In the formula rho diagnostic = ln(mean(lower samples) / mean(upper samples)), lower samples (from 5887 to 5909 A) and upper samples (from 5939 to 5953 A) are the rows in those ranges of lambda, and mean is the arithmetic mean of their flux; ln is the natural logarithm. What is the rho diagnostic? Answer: -0.040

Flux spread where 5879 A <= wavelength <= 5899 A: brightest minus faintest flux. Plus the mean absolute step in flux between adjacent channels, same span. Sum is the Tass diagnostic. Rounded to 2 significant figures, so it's 3.7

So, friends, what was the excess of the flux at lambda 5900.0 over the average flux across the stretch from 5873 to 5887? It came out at -0.2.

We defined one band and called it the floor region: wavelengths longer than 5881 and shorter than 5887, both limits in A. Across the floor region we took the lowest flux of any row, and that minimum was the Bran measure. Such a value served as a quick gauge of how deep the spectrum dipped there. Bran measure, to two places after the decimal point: 18.96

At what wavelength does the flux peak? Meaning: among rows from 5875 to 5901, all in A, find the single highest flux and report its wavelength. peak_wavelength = 5882.0 A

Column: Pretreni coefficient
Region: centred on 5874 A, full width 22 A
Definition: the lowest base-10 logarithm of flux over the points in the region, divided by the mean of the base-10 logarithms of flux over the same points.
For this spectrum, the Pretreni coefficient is 0.985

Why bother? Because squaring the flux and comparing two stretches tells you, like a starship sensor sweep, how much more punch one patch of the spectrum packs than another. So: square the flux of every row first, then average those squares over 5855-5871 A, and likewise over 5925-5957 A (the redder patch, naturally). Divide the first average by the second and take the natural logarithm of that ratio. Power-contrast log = -0.027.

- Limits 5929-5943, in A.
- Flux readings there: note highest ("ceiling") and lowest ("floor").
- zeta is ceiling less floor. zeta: 1.1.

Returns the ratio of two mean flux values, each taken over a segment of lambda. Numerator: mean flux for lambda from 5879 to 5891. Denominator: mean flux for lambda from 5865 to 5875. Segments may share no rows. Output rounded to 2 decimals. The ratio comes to 0.99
